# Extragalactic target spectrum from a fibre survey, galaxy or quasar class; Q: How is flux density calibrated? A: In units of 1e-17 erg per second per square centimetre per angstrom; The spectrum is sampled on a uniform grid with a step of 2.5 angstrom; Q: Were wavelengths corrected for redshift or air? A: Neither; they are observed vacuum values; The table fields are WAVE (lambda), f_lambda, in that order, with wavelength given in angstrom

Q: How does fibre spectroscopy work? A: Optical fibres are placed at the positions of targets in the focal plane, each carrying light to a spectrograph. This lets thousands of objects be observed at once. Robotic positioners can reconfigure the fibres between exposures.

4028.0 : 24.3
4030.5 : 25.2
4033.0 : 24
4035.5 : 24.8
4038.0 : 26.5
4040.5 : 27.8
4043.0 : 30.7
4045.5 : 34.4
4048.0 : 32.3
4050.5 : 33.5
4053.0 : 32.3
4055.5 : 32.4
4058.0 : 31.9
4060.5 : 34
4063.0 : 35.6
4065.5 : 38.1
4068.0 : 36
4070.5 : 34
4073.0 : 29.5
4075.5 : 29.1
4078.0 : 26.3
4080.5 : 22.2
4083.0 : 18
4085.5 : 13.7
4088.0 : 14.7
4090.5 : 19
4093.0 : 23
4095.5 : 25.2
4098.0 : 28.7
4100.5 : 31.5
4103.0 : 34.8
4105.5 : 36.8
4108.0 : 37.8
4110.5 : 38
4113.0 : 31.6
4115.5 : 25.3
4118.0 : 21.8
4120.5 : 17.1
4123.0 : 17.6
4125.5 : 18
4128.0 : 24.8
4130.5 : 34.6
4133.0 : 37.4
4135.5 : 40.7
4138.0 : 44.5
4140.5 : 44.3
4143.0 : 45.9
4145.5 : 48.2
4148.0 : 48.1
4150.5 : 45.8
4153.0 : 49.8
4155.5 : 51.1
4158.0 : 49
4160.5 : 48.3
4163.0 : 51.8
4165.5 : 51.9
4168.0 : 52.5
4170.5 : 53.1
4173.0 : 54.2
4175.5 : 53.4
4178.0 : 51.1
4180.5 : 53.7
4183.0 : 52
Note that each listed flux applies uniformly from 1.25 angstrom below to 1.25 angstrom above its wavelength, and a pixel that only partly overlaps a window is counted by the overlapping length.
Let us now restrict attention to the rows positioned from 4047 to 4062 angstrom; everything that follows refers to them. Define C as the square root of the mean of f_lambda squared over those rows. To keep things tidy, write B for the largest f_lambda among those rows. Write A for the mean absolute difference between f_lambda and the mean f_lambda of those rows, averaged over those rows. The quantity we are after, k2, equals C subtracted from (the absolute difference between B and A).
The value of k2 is 0.6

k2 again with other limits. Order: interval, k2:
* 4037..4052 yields 0.9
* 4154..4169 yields 0.3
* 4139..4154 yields 1.1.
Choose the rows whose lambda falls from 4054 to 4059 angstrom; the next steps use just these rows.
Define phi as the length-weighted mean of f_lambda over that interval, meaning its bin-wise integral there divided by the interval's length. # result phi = 32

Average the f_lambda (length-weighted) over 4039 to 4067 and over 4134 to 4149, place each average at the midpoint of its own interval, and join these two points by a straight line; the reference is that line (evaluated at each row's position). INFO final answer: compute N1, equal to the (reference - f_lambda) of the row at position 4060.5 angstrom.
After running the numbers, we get 0.0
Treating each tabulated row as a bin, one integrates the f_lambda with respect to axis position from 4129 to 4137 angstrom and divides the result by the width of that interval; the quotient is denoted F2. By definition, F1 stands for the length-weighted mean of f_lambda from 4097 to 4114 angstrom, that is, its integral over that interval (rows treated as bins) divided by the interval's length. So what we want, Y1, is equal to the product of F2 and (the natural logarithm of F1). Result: 132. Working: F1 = 34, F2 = 37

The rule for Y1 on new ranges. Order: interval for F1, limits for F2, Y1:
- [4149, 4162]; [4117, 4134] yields 95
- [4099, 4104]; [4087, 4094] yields 66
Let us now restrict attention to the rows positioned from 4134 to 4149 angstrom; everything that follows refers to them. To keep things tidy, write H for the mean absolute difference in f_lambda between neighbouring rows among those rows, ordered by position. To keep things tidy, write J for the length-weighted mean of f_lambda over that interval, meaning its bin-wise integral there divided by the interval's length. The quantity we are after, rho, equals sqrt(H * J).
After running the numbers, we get 8.5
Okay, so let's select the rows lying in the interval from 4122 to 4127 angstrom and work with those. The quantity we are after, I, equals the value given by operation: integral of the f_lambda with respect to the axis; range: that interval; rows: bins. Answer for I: 91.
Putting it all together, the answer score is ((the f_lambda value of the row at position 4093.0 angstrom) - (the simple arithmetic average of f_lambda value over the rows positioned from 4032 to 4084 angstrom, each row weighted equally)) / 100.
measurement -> -0.07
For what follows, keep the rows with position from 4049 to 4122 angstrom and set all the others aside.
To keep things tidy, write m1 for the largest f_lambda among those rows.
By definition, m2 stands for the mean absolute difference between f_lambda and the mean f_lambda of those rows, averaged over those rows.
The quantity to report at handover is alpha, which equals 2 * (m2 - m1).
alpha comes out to -64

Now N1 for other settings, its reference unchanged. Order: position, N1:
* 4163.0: -3.7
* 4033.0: 6.2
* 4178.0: -1.0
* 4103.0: 5.0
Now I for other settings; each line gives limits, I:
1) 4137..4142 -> 222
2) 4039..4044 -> 145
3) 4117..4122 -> 96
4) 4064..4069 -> 185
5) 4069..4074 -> 160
